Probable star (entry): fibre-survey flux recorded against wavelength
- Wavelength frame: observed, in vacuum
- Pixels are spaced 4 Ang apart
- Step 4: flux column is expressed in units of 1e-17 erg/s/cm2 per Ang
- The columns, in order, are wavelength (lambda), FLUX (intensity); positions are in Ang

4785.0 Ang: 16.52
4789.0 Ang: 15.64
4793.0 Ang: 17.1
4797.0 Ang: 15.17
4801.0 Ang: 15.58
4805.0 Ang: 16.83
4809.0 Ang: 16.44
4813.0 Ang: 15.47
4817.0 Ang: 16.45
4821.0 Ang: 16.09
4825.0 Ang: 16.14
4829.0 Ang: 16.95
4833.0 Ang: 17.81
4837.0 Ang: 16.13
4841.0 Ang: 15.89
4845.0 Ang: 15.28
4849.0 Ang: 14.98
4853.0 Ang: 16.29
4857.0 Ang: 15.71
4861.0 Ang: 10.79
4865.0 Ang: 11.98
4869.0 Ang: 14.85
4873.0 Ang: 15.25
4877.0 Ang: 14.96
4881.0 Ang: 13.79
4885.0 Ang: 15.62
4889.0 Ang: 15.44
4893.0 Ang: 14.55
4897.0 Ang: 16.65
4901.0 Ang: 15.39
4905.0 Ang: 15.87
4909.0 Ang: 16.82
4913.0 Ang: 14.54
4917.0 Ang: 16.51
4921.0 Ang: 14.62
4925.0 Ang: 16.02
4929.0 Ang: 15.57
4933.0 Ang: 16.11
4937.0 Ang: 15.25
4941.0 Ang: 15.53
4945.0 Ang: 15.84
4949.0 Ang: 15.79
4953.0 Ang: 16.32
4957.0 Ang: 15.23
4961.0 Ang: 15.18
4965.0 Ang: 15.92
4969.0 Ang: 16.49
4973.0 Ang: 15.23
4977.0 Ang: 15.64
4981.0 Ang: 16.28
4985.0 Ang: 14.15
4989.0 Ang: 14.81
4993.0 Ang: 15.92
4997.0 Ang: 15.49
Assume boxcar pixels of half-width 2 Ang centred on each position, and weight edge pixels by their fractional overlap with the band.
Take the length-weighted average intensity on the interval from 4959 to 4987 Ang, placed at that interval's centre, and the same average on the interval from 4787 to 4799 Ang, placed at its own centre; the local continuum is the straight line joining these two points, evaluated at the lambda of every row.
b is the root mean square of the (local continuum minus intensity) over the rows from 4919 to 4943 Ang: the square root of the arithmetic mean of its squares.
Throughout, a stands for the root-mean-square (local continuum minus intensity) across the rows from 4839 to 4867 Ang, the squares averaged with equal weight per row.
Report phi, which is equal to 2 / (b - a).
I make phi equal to -1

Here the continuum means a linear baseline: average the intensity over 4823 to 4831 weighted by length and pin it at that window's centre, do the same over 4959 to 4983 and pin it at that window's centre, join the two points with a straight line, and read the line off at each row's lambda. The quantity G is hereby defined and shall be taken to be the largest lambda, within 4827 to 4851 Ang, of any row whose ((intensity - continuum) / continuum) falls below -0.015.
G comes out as 4849.0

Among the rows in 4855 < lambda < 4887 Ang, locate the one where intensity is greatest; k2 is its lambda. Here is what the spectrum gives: 4857.0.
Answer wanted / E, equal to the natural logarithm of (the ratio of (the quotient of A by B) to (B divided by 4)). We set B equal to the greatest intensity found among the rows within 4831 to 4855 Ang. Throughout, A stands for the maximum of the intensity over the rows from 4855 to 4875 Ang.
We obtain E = -1.62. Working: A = 15.71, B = 17.81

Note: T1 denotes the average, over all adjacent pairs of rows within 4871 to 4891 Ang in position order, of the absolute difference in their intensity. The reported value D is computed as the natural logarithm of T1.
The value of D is -0.1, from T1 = 0.9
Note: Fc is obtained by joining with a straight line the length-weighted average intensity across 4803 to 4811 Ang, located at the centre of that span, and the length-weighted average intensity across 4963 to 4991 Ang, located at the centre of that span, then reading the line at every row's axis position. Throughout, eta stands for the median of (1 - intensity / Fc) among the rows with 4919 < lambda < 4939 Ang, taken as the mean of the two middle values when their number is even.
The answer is 0.016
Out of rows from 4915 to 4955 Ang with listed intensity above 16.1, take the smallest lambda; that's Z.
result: 4917.0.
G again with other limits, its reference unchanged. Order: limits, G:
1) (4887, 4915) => 4913.0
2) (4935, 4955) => 4941.0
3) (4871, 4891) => 4889.0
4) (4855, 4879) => 4877.0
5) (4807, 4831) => 4825.0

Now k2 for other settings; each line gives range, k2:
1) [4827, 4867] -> 4833.0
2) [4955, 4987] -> 4969.0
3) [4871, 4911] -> 4909.0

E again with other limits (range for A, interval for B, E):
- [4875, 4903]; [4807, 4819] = -1.40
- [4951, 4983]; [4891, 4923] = -1.46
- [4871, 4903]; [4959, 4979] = -1.41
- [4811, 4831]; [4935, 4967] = -1.37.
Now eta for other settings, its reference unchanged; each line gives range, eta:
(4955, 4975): 0.019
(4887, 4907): 0.039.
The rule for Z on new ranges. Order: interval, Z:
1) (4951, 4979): 4953.0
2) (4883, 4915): 4897.0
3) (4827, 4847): 4829.0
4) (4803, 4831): 4805.0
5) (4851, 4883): 4853.0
